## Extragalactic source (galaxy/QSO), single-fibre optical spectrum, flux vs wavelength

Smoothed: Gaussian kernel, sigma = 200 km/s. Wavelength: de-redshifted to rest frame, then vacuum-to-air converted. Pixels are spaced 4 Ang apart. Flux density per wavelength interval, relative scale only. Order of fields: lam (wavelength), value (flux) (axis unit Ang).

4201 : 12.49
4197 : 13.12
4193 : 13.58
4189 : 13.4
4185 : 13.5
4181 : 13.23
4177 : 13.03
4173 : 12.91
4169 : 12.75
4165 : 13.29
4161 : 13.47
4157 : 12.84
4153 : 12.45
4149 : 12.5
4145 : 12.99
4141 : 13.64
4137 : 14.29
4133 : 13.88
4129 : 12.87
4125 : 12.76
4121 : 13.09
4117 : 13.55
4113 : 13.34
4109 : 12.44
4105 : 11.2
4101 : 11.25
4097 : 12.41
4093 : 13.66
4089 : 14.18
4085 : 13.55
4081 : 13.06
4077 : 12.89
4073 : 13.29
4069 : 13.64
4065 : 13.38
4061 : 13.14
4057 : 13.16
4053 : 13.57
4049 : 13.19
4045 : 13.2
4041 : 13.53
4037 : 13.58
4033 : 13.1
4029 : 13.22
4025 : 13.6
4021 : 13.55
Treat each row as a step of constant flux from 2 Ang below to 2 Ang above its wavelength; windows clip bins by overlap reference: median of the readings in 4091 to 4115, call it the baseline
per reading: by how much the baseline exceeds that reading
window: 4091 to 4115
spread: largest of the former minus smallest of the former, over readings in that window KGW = 2.46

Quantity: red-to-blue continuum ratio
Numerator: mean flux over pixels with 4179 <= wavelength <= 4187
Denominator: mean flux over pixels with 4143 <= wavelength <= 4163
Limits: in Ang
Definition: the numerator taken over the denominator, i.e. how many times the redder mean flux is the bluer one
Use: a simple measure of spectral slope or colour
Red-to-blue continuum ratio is 1.04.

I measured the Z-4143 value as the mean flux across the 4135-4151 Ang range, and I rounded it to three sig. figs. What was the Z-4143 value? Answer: 13.4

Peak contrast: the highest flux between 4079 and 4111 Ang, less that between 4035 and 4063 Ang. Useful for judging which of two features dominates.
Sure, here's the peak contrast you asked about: 0.6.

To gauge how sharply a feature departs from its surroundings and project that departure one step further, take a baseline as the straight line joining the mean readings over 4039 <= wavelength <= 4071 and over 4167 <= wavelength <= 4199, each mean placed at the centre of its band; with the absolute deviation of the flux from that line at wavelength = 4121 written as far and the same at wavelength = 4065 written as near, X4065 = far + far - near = 0.3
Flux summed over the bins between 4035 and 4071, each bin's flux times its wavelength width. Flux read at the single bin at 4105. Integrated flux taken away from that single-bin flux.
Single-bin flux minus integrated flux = -470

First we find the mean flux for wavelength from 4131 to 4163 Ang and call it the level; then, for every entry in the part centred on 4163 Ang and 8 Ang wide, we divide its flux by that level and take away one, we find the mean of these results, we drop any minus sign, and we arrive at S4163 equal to 0.0092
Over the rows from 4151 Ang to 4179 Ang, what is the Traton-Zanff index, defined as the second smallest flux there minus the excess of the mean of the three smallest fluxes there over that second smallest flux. 12.82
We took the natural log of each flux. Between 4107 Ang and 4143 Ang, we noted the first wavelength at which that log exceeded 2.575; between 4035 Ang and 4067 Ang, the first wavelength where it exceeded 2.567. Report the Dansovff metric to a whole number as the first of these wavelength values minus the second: 76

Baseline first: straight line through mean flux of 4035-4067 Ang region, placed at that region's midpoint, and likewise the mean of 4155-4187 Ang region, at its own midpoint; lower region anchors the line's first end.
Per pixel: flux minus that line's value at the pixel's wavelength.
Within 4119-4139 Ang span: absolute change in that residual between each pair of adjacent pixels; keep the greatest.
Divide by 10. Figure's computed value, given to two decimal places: 0.10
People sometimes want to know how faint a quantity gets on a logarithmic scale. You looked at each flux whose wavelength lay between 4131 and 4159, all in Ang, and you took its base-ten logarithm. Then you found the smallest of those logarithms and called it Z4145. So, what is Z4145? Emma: 1.095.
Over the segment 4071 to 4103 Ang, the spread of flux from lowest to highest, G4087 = 2.9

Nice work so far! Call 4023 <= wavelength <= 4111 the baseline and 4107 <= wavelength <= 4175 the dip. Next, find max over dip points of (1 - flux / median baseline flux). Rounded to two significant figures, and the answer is 0.058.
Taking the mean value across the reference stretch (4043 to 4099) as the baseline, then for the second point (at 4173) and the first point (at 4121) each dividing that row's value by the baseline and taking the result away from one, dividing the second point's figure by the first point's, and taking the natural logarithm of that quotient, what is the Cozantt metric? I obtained 0.60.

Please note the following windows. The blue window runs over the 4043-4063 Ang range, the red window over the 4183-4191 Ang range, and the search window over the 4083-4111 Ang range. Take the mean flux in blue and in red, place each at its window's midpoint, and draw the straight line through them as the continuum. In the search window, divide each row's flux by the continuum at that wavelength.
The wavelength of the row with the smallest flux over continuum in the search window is 4105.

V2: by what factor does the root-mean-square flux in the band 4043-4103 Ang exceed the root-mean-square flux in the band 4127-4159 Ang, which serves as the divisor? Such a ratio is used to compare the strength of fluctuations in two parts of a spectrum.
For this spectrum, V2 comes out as 1.00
